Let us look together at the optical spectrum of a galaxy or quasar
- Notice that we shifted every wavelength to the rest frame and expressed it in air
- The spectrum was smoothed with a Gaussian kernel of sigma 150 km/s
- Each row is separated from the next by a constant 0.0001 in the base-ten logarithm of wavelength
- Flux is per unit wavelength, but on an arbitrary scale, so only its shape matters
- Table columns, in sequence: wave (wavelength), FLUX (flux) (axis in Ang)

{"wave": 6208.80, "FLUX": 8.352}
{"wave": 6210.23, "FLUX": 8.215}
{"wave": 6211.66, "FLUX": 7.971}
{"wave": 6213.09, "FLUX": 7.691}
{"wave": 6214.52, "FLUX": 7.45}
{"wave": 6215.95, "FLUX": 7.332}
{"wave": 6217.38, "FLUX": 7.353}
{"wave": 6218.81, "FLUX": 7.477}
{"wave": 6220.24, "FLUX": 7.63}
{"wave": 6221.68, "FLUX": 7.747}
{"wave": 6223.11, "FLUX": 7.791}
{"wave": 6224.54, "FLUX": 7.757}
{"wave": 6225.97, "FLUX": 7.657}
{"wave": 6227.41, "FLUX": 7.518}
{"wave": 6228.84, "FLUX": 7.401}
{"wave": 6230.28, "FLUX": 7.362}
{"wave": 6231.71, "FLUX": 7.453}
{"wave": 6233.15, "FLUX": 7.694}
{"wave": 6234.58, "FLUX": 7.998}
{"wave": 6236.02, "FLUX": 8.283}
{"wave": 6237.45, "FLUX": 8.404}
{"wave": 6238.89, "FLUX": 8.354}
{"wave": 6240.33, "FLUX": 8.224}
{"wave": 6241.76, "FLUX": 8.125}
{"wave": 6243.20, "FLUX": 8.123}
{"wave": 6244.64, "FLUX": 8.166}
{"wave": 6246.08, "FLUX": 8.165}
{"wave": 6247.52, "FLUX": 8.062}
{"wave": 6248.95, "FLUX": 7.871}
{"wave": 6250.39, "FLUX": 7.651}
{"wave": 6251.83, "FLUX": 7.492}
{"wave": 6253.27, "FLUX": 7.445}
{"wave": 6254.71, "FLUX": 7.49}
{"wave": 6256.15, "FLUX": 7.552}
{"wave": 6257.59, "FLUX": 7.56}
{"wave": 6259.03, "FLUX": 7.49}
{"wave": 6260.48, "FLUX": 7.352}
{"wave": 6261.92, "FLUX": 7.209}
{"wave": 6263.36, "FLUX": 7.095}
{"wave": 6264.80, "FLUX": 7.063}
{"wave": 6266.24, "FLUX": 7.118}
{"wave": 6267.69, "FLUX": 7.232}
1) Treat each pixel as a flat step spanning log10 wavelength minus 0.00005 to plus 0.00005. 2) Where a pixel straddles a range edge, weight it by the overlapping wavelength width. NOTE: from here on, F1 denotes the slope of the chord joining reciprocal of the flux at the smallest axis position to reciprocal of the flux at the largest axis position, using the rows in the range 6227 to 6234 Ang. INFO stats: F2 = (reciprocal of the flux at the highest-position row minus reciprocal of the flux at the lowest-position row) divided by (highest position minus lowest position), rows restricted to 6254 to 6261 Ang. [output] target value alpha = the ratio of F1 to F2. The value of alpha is -1.2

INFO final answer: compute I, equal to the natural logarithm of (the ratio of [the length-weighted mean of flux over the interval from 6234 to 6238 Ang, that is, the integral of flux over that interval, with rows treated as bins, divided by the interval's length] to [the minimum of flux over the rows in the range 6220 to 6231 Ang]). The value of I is 0.112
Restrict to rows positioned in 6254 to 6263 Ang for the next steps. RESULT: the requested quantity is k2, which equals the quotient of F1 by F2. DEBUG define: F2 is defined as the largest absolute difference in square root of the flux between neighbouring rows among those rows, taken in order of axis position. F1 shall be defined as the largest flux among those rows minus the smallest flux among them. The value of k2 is 13.2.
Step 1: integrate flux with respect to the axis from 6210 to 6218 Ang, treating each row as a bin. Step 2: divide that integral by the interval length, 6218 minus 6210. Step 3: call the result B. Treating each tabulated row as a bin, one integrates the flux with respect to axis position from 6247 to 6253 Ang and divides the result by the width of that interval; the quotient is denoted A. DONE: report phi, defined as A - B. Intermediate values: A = 7.74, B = 7.64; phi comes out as 0.10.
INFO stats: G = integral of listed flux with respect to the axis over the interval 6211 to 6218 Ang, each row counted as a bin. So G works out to 53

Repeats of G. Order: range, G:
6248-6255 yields 53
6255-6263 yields 59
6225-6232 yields 52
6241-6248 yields 57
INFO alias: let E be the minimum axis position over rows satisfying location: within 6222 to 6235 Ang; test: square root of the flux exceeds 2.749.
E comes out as 6223.11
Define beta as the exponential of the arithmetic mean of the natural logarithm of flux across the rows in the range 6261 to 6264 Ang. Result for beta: 7.15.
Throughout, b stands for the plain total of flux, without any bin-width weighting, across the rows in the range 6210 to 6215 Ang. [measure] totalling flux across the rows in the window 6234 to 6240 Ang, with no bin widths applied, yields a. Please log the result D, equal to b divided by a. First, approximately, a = 33.0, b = 31.3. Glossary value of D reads 0.95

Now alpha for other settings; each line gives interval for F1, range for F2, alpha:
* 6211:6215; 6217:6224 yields -2.3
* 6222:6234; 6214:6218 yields 0.3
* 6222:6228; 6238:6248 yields 2.2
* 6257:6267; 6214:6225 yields -1.8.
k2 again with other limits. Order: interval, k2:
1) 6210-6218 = 17.6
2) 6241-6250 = 8.7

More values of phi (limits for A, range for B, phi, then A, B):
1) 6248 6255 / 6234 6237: -0.56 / 7.62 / 8.18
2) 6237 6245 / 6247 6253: 0.48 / 8.23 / 7.74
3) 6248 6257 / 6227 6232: 0.17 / 7.60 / 7.43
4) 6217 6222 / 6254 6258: 0.01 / 7.54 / 7.53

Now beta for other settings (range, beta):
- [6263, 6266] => 7.08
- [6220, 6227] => 7.72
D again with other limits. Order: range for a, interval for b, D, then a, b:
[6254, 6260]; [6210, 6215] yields 1.04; 30.1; 31.3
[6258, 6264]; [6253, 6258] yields 1.03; 29.1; 30.0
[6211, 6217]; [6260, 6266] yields 0.94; 30.4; 28.7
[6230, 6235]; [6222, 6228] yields 1.01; 30.5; 30.7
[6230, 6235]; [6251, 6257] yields 0.98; 30.5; 30.0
